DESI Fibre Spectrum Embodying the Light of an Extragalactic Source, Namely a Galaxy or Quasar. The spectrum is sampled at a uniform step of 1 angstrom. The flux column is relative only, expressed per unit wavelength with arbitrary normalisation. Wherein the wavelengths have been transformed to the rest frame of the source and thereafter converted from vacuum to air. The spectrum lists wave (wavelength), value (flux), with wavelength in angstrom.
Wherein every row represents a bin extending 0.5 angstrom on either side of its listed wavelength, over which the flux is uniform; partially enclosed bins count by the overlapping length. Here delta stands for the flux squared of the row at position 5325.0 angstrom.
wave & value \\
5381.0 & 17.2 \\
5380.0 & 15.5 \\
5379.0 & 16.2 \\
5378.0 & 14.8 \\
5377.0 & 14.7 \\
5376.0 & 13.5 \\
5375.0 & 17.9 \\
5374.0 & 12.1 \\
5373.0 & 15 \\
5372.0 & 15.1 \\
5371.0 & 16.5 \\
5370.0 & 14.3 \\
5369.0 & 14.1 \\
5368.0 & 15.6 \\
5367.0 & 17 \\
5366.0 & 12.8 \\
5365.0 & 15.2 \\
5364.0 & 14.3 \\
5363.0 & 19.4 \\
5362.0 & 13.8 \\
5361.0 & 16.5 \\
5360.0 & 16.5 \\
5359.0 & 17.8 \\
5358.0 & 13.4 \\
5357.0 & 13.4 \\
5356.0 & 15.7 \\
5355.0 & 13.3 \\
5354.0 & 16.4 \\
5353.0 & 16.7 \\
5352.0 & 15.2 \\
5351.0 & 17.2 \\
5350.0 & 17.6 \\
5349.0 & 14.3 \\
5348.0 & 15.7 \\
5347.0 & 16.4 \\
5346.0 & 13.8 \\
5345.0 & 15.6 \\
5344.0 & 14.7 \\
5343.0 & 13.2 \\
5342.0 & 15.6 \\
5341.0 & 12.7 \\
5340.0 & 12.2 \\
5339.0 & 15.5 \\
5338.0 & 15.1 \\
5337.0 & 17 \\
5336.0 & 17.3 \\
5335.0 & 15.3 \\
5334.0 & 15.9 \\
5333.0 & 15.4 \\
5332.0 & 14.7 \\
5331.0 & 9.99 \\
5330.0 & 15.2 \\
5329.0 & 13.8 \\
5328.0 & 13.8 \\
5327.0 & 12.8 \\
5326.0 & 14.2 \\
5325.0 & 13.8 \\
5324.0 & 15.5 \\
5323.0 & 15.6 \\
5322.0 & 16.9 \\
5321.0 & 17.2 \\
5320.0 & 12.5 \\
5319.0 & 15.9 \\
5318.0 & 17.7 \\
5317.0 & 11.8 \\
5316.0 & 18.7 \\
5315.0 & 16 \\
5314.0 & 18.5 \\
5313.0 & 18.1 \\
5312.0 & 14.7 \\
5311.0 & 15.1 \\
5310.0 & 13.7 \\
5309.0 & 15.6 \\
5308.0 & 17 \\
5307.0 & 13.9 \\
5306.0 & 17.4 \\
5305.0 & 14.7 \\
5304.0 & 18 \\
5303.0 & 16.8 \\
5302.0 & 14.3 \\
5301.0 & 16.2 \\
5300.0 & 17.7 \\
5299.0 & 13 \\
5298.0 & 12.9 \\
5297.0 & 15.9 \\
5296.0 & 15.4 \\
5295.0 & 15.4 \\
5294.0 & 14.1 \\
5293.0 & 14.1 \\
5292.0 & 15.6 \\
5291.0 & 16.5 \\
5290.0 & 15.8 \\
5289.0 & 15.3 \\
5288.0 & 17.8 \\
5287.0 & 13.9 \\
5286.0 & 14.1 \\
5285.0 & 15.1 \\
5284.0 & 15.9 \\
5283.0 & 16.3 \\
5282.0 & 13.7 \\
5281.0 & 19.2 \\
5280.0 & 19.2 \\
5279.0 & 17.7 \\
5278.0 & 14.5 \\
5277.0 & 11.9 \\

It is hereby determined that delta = 190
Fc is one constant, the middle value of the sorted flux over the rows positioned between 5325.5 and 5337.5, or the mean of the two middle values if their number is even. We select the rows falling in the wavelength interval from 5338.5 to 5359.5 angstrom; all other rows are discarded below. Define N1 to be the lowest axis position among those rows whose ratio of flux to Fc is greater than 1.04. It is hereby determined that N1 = 5342.0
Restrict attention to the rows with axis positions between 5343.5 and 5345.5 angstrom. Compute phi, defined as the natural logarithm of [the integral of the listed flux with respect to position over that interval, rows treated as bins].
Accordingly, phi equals 3.4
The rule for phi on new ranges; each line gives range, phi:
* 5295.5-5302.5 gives 4.7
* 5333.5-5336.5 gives 3.9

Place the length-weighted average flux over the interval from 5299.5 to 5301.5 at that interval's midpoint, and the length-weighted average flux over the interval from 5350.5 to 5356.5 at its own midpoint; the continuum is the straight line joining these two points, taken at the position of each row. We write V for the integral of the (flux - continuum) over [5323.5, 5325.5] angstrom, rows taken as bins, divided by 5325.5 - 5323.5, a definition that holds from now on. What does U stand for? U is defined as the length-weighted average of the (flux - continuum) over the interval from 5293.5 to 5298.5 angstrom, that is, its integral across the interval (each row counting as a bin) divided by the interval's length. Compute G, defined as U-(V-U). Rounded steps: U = -2.3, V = -1.8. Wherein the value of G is -3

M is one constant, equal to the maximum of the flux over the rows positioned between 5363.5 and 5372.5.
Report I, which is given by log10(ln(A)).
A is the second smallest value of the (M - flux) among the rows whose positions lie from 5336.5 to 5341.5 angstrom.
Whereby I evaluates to -0.39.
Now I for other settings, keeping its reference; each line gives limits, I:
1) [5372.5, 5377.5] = -0.16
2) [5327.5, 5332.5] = -0.08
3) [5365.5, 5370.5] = -0.47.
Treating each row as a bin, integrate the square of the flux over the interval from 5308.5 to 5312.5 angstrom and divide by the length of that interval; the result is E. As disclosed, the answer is 219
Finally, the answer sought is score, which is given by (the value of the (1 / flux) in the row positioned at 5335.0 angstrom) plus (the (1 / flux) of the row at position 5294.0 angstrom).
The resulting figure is 0.1363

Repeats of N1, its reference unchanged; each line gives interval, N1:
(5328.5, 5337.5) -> 5334.0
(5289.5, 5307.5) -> 5290.0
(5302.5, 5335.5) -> 5303.0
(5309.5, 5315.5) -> 5313.0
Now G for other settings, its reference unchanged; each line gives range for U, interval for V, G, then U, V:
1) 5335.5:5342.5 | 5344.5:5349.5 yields -1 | -1.0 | -0.7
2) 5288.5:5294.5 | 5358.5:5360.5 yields -5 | -1.9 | 1.5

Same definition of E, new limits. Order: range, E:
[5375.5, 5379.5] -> 220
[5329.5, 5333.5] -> 196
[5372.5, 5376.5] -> 219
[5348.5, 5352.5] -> 260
